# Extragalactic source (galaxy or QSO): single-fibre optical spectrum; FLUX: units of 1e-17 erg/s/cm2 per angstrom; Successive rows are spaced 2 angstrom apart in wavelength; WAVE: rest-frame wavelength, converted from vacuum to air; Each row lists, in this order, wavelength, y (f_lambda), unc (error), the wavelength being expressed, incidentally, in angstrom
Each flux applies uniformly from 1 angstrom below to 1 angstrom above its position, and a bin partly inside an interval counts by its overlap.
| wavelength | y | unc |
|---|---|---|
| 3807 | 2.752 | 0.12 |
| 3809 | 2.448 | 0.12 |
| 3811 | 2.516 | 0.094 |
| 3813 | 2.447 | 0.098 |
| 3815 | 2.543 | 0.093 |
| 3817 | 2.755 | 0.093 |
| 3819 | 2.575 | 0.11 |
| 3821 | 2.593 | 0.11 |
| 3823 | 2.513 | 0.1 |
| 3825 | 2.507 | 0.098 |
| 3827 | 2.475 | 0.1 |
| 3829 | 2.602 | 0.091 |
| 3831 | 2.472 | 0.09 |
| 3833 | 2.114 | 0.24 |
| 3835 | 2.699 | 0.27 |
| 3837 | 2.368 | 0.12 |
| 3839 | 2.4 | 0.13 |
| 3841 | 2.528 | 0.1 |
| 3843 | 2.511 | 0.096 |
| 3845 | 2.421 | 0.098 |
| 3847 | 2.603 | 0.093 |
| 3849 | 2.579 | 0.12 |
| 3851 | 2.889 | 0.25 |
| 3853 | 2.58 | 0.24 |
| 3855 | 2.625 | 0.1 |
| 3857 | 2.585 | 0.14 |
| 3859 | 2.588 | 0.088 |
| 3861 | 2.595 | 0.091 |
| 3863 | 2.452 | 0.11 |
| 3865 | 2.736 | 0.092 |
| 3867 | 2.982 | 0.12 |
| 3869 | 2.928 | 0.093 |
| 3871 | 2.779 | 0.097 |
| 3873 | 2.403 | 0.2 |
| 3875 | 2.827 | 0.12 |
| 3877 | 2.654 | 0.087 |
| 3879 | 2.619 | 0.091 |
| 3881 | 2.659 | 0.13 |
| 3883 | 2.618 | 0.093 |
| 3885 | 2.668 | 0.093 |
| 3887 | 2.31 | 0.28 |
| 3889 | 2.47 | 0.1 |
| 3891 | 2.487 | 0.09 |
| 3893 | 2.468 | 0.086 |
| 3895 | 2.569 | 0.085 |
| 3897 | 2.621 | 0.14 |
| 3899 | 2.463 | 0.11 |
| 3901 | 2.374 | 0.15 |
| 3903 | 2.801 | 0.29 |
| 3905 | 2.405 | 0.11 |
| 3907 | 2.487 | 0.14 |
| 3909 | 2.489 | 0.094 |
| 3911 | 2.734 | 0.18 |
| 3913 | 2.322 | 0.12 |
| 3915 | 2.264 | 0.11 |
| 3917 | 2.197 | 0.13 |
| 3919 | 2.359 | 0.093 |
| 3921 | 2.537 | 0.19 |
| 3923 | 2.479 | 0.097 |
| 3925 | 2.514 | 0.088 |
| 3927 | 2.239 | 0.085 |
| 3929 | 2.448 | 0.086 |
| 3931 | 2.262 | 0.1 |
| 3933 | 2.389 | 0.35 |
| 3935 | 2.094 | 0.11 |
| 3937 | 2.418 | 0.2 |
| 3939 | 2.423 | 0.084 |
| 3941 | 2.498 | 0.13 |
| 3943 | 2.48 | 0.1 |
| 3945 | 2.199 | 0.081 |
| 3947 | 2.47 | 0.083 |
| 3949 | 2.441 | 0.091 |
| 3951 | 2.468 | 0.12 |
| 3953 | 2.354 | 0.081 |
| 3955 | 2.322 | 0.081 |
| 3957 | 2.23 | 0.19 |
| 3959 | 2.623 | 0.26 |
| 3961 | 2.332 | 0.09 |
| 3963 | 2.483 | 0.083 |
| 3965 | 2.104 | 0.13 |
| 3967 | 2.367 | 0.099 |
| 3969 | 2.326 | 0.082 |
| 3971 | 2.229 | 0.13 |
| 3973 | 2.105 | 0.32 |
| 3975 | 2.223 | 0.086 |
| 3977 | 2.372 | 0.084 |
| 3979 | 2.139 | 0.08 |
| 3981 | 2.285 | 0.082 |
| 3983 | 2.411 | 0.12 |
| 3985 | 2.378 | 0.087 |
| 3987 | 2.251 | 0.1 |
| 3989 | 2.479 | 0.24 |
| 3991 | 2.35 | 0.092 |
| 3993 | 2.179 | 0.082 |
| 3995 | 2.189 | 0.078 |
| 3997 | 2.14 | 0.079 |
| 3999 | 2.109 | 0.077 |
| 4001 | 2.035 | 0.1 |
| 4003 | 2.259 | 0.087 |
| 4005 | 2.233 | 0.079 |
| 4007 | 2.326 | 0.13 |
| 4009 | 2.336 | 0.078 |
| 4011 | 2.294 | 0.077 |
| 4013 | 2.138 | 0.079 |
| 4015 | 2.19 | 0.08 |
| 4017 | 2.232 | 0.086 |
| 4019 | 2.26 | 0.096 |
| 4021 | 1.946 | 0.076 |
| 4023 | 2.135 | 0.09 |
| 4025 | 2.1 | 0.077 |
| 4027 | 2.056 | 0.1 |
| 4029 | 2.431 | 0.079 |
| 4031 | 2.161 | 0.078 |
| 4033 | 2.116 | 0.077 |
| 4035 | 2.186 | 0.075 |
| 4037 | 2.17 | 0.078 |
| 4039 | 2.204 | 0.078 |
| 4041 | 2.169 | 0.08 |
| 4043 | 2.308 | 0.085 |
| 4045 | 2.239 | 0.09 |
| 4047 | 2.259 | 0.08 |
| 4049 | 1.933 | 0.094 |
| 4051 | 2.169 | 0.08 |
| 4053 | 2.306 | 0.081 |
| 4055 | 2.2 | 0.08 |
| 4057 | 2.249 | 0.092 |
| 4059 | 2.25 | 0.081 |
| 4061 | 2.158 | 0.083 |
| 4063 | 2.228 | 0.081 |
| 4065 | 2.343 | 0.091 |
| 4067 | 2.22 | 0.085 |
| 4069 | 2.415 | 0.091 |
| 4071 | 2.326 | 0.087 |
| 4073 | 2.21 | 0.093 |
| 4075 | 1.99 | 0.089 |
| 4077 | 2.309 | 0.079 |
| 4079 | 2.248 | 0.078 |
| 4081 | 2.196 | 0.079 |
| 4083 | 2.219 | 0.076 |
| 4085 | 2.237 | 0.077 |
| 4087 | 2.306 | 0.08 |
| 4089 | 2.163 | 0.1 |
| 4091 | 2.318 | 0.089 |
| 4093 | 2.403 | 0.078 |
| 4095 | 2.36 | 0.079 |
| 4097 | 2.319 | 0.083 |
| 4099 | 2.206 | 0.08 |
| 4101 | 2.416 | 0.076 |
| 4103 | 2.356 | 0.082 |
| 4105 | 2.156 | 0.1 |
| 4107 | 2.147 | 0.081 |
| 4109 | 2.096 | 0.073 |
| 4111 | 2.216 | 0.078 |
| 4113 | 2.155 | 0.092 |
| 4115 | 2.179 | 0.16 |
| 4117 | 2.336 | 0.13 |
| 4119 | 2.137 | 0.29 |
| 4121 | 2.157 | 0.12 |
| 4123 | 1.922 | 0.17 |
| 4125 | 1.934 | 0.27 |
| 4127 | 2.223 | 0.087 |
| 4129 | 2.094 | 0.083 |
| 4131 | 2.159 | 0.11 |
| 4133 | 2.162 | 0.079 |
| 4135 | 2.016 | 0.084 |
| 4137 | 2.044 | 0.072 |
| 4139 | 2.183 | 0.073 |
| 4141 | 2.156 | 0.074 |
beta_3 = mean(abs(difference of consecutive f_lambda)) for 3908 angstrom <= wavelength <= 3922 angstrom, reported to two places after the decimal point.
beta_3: 0.19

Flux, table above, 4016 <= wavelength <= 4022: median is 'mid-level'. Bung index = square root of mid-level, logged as 1.49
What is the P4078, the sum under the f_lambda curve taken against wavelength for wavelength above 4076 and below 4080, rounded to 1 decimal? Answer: 9.1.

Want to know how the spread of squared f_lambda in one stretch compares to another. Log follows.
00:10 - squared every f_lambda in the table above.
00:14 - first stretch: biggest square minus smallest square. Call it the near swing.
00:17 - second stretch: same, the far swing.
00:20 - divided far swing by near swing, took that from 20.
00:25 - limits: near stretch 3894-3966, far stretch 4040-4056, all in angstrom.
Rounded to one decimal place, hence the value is 19.5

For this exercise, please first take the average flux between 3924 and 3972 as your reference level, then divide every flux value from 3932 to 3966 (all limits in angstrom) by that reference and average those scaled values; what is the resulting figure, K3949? 1.004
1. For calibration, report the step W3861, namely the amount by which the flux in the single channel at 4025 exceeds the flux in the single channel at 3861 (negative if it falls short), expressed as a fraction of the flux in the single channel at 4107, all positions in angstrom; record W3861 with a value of -0.23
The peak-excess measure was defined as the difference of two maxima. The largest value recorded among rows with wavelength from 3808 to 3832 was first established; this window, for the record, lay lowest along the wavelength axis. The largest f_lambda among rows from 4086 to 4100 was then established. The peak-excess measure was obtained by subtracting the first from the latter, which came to -0.35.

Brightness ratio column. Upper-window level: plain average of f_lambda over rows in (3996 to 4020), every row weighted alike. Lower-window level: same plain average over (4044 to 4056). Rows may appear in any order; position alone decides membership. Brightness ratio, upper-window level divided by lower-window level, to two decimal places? 1.01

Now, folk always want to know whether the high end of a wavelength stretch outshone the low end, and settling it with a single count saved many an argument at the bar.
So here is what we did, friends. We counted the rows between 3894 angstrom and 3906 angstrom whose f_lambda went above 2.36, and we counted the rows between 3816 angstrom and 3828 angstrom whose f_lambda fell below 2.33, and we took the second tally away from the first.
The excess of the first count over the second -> 6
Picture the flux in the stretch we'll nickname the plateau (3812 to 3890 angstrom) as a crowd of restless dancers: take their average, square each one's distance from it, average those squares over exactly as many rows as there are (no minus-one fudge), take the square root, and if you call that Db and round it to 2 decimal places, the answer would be 0.17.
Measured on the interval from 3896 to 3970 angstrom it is 0.15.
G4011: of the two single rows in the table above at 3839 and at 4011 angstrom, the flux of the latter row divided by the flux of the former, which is 0.96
